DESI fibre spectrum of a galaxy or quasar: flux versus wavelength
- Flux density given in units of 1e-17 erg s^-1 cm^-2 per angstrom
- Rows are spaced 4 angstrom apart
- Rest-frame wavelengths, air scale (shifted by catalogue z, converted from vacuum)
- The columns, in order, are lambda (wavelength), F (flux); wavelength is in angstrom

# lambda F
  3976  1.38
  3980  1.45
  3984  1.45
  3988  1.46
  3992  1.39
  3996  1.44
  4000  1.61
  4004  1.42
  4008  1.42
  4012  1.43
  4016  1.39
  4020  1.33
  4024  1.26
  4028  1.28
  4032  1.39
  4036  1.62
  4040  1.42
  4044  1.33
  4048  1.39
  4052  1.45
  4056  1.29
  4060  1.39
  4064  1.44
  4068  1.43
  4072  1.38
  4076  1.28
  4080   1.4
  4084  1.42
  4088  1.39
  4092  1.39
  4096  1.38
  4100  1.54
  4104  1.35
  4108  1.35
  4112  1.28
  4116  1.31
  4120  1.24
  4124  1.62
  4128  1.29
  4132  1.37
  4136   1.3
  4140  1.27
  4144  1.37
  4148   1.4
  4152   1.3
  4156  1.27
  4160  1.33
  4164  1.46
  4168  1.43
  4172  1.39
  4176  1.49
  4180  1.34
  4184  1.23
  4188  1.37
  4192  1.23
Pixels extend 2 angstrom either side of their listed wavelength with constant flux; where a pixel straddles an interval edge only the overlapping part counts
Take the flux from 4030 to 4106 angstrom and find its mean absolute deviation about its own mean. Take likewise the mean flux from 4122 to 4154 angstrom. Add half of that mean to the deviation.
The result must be 0.734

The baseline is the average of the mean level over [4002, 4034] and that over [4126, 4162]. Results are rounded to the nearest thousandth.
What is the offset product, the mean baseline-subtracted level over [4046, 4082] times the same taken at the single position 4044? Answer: -0.001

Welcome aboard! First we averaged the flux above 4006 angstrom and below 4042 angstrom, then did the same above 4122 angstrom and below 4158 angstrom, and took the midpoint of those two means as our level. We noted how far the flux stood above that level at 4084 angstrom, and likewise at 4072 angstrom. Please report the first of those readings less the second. 0.040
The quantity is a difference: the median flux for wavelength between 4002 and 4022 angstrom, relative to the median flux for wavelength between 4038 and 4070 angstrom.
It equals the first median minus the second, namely 0.015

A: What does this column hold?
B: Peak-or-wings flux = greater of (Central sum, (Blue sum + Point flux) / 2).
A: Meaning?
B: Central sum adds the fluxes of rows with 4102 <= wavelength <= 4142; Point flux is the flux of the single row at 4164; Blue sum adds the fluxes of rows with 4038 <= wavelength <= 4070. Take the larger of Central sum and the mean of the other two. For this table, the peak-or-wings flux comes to 13.4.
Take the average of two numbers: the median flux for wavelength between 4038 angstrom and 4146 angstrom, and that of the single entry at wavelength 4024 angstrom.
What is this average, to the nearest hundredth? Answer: 1.32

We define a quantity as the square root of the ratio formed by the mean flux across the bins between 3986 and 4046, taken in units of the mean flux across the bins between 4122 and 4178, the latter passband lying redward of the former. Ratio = 1.01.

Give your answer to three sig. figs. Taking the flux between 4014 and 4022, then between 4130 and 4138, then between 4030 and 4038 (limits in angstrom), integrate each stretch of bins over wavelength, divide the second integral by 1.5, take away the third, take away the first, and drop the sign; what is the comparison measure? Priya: 15.8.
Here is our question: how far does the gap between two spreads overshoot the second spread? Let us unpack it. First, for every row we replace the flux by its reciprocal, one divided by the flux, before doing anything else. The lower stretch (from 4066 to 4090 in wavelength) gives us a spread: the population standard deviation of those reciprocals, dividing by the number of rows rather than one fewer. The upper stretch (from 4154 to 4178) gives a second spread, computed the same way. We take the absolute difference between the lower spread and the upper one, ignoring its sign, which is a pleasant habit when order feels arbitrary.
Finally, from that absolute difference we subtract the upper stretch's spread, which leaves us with -0.027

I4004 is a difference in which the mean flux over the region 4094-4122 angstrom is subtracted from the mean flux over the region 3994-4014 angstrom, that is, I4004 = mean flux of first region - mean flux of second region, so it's 0.11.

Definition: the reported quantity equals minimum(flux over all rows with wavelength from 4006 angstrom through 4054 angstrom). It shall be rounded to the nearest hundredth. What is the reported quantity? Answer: 1.26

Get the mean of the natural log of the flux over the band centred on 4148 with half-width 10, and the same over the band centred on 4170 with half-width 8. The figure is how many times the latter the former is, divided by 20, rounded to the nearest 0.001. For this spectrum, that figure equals 0.038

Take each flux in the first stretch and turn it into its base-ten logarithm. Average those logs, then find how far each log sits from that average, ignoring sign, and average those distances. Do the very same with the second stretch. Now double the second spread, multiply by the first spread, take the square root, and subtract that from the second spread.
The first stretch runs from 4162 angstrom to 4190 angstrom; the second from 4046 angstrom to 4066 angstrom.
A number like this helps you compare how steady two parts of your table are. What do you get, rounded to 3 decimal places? -0.010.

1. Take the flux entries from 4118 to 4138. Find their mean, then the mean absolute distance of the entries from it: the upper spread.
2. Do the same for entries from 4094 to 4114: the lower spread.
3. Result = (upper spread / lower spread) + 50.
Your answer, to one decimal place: 51.6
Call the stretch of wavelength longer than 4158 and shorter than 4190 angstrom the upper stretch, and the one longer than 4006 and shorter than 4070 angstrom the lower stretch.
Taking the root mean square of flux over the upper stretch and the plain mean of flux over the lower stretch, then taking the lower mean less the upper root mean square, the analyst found 0.009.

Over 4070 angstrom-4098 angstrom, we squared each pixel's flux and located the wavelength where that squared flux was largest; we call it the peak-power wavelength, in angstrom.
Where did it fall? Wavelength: 4084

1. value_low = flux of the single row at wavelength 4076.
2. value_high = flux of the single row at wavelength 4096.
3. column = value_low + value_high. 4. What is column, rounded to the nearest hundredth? 2.66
